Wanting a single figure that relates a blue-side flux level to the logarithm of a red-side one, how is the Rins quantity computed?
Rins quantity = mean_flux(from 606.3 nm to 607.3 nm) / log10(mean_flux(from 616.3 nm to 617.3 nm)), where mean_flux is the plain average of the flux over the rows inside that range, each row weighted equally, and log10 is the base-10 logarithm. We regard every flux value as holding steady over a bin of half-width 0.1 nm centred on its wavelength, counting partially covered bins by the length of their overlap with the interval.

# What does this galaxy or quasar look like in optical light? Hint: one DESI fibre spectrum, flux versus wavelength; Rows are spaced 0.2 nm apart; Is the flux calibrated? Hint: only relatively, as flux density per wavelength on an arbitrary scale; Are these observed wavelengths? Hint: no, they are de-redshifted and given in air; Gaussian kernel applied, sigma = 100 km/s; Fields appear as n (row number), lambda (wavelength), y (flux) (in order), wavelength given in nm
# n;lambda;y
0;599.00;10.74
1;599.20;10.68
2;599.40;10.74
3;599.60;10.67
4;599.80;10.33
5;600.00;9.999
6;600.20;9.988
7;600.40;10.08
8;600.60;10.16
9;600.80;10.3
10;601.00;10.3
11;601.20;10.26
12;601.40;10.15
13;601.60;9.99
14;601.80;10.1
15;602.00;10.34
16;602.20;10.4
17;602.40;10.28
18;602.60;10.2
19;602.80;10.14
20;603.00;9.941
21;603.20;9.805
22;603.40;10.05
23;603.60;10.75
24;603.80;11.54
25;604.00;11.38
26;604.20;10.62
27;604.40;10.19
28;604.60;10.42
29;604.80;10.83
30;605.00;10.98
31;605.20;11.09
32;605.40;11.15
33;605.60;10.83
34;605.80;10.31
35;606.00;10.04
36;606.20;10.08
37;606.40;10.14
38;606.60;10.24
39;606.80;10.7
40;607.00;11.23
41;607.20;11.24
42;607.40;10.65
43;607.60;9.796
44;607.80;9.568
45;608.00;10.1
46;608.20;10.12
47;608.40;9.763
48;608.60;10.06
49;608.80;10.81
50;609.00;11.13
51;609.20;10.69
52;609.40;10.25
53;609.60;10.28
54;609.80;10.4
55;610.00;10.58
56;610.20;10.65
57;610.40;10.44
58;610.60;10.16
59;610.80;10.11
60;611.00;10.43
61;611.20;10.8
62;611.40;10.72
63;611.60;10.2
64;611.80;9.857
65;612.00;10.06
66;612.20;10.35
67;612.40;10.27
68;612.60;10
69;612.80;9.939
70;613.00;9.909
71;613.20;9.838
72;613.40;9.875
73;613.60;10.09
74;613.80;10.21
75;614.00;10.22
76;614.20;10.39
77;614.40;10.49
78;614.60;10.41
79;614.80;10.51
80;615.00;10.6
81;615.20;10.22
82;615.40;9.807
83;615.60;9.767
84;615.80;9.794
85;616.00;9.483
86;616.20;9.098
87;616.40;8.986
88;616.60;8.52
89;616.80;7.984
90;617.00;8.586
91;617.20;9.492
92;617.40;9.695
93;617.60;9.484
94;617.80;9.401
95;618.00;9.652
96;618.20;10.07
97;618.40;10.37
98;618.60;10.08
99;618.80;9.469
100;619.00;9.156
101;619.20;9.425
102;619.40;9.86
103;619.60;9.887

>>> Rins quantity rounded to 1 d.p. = 11.4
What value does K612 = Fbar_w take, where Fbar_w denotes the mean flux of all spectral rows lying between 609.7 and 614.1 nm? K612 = 10.2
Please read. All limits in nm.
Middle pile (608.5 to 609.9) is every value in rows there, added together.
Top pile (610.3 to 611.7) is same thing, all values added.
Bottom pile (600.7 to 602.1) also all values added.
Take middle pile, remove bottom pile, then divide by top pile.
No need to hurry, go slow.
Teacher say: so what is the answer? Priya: 0.030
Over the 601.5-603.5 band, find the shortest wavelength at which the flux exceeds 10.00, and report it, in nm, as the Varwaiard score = 601.80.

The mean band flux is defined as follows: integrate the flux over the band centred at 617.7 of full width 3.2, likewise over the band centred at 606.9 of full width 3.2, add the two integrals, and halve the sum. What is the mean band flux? 31.5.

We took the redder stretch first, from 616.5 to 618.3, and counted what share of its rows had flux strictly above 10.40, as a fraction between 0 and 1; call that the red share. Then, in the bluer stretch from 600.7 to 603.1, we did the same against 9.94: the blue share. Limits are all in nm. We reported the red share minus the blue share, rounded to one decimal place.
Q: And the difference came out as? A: -1.0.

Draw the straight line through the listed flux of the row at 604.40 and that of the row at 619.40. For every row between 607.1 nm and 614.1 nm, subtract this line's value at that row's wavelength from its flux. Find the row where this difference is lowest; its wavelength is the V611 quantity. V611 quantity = 607.80 nm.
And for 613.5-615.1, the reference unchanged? 613.60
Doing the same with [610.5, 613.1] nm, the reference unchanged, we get 611.80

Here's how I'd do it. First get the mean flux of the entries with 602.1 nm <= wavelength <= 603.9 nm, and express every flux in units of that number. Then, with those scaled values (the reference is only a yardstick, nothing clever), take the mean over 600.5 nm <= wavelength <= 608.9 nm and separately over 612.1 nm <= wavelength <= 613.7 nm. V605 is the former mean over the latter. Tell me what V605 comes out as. 1.04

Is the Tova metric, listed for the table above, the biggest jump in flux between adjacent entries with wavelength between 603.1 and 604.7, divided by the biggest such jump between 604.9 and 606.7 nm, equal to 1.5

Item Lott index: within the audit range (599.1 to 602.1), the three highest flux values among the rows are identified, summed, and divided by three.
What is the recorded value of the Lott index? 10.7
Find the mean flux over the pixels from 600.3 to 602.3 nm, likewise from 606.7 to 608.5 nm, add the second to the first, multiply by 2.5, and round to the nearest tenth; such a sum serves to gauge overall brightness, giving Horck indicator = 51.4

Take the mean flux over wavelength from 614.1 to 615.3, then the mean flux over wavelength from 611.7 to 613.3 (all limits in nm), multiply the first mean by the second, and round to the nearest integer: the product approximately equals 105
